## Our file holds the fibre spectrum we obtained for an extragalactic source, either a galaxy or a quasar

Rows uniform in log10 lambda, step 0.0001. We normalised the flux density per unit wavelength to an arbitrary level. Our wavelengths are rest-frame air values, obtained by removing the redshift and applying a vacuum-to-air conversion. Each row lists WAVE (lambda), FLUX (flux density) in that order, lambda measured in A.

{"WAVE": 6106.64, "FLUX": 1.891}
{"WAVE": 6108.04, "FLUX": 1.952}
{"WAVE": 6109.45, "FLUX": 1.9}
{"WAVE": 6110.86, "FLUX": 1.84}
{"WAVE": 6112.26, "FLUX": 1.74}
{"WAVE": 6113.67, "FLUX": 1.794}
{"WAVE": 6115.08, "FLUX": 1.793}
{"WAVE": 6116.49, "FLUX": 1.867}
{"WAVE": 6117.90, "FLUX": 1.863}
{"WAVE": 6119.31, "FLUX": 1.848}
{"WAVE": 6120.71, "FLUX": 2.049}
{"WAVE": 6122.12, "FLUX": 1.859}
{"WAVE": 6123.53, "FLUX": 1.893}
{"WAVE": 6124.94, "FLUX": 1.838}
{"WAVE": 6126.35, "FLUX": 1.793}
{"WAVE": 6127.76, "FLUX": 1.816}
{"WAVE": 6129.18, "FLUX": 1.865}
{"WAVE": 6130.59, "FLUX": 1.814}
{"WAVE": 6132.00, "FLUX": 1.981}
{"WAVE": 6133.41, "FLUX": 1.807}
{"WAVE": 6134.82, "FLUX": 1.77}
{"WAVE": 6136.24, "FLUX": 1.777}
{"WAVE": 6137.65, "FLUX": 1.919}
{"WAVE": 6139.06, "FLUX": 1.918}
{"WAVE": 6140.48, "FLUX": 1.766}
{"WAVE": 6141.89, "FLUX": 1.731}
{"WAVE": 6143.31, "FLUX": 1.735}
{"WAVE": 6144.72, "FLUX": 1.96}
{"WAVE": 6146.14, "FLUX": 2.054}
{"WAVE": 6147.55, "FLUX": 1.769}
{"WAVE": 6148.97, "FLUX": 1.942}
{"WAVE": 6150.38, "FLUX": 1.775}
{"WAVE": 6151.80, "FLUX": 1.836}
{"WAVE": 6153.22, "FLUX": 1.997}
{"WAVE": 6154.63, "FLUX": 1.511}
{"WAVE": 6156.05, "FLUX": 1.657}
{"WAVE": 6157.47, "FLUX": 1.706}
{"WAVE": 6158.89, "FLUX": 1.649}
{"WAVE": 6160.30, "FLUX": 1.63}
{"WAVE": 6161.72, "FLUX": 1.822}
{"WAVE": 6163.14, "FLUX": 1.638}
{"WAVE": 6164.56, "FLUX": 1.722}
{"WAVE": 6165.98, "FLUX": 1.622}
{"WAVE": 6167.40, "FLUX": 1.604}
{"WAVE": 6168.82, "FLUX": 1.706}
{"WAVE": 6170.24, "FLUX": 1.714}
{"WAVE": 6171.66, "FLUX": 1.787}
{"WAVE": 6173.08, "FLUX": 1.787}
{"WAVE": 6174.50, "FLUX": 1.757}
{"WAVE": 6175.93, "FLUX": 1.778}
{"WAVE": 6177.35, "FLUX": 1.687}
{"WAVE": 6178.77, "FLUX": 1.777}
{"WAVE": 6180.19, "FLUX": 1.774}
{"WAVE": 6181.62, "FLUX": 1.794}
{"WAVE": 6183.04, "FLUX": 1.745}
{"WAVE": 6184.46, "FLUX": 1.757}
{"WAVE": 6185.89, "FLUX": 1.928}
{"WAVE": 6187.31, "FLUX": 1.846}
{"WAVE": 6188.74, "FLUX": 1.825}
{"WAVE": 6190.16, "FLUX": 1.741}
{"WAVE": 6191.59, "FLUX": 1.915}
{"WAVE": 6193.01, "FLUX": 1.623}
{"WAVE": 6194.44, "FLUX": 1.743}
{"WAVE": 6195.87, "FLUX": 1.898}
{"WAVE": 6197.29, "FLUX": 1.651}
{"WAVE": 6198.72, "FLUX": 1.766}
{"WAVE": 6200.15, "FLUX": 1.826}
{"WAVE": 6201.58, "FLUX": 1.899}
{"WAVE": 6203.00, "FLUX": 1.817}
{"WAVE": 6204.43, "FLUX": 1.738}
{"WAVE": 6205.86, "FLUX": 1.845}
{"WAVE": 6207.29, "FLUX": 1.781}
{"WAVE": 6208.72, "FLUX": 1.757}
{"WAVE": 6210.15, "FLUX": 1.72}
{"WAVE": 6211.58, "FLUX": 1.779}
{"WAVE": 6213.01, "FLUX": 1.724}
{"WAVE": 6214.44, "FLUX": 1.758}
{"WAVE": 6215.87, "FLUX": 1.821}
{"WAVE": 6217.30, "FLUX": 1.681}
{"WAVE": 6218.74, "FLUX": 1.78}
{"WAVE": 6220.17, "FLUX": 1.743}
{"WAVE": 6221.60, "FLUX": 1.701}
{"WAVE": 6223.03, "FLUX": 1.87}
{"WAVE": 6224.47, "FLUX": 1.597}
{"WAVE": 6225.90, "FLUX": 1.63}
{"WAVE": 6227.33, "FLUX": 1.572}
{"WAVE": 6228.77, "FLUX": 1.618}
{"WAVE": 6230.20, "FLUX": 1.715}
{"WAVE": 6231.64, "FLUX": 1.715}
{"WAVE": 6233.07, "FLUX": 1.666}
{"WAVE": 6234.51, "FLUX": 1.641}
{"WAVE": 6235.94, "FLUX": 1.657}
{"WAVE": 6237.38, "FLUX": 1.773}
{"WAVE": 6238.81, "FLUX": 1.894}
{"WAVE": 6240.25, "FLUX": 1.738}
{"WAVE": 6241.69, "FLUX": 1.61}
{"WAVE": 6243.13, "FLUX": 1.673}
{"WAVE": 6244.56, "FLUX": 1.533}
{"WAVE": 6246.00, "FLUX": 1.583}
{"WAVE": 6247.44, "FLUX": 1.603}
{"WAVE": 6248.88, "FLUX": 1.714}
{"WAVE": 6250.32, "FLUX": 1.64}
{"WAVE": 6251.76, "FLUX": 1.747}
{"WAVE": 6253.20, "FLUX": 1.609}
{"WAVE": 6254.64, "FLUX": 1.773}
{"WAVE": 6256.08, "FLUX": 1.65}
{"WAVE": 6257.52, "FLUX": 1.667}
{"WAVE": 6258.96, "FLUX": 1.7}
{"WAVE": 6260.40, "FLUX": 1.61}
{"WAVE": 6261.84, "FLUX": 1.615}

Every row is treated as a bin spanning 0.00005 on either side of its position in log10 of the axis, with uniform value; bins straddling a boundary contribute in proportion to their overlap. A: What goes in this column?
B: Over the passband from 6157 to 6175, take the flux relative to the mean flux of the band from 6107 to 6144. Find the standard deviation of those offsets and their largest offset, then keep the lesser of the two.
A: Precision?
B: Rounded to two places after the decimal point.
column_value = -0.02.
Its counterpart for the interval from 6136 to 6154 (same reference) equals 0.11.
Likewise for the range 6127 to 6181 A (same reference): 0.12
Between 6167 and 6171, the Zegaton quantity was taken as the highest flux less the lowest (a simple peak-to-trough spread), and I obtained 0.110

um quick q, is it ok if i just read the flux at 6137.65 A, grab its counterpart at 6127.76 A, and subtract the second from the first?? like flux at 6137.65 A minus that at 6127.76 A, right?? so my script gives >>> 0.10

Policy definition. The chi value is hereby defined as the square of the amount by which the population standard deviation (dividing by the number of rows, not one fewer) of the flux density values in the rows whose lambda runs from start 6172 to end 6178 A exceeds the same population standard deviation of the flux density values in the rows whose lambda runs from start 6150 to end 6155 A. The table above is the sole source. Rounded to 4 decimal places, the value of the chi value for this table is 0.0185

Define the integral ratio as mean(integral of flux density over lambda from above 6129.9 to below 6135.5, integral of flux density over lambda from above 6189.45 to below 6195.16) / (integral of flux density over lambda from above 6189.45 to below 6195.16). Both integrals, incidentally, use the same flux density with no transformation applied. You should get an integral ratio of 1.02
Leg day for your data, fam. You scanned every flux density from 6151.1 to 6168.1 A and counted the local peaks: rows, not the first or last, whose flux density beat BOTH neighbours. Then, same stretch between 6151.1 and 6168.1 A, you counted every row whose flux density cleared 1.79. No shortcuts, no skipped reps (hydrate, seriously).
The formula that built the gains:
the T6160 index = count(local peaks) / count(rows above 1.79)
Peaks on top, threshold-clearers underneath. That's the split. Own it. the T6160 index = 1.3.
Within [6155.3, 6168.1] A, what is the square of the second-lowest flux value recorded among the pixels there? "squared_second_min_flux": 2.63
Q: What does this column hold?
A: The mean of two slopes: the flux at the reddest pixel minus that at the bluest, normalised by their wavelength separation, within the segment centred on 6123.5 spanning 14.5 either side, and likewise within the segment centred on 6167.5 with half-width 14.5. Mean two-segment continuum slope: -0.0032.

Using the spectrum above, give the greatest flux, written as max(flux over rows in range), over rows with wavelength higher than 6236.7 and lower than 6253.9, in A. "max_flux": 1.894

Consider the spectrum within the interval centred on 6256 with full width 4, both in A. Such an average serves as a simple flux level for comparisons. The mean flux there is 1.70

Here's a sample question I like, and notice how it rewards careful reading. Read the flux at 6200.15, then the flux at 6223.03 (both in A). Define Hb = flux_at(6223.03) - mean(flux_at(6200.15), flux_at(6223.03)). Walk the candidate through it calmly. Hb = 0.022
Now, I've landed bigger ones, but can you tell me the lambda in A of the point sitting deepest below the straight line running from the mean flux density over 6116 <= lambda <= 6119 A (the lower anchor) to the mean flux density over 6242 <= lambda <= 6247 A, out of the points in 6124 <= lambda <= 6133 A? 6126.35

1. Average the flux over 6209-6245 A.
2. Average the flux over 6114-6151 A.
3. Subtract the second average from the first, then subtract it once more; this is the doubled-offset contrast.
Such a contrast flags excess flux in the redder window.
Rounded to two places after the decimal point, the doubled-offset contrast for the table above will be -2.00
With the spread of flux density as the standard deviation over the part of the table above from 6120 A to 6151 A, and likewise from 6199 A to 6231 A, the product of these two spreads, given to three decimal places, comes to 0.008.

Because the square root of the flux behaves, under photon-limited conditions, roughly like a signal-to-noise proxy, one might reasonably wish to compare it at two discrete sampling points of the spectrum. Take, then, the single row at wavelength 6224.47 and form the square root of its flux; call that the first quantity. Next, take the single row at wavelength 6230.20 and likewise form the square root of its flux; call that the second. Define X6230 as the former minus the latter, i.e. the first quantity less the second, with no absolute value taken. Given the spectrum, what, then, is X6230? -0.046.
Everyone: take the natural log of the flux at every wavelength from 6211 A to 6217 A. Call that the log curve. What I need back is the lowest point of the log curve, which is 0.54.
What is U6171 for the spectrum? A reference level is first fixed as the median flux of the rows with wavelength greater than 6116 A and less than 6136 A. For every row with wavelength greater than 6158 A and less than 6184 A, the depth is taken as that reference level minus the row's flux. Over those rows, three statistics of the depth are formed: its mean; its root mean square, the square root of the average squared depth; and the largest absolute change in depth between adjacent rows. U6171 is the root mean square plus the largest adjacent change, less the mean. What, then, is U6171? 0.208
